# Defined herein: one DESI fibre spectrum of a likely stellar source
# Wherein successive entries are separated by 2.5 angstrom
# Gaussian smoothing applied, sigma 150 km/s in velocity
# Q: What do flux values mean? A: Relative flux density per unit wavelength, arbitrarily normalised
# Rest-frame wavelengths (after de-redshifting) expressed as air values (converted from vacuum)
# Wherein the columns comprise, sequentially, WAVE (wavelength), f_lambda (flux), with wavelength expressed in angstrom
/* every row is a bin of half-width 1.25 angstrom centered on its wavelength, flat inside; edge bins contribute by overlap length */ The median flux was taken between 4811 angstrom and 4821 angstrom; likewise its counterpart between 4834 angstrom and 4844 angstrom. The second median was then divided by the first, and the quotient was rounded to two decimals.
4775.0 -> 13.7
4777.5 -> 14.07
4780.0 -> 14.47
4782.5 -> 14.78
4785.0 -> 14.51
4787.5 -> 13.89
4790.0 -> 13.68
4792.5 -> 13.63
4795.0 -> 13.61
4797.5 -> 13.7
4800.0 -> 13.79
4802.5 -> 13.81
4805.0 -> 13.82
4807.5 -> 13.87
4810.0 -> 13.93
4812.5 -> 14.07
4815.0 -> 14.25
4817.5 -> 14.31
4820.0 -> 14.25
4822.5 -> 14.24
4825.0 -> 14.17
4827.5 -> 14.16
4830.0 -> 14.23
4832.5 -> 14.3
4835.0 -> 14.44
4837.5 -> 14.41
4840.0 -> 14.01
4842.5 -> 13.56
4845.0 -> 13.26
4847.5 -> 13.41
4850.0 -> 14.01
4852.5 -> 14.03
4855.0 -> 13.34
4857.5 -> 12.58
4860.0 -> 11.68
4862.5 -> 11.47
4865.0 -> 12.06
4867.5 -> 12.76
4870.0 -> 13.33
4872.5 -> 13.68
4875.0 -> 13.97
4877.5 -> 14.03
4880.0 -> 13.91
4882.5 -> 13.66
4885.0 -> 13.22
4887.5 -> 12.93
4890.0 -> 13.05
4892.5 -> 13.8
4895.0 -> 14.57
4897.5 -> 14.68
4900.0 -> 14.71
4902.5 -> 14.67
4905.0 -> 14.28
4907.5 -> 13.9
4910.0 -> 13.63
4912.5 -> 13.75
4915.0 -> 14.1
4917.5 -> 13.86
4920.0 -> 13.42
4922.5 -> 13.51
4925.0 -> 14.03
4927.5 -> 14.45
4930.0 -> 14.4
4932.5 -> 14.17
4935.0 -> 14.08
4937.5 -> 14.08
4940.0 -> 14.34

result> 1.00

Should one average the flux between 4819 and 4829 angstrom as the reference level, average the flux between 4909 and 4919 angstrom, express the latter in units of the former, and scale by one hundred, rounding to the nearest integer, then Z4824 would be 97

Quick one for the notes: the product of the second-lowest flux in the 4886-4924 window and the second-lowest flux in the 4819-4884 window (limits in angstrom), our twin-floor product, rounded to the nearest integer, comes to 152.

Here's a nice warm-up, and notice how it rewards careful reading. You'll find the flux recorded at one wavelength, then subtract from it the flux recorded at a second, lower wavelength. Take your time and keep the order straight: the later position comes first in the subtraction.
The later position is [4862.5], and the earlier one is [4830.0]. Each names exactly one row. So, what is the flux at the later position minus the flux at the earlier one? -2.8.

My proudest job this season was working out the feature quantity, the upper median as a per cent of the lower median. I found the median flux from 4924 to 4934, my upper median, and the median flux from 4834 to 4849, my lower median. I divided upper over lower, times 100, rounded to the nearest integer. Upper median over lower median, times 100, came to 104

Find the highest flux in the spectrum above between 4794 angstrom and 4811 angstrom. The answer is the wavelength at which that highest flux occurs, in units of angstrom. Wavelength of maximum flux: 4810.0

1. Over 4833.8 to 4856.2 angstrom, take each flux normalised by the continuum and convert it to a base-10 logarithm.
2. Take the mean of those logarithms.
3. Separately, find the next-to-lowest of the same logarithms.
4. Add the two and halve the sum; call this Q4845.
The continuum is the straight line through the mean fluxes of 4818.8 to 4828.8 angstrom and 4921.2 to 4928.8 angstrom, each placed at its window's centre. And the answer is -0.018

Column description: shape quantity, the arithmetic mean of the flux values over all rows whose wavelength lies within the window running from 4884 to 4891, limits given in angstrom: 13.1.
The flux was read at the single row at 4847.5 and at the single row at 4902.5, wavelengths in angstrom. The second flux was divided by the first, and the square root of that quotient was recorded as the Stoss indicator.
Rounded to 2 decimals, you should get 1.05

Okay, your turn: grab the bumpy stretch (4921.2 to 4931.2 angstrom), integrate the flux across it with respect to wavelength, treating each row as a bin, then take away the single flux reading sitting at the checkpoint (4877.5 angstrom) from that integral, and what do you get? 127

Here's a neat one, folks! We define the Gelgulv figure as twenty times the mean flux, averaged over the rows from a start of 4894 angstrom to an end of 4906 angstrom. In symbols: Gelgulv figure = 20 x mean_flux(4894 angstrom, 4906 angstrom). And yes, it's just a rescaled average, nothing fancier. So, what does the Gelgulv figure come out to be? 292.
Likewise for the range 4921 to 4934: 282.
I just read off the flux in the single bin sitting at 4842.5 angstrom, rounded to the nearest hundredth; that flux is 13.56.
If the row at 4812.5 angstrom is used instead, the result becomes 14.07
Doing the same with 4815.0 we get 14.25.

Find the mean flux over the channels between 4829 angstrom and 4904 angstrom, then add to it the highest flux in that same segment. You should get 28.30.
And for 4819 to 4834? 28.53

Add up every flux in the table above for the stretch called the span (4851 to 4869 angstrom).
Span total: 88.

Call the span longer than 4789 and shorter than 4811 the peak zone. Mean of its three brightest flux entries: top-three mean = 13.9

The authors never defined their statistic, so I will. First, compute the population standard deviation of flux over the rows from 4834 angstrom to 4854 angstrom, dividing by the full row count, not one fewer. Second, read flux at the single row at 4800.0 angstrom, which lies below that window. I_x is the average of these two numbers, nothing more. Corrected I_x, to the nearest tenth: 7.1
